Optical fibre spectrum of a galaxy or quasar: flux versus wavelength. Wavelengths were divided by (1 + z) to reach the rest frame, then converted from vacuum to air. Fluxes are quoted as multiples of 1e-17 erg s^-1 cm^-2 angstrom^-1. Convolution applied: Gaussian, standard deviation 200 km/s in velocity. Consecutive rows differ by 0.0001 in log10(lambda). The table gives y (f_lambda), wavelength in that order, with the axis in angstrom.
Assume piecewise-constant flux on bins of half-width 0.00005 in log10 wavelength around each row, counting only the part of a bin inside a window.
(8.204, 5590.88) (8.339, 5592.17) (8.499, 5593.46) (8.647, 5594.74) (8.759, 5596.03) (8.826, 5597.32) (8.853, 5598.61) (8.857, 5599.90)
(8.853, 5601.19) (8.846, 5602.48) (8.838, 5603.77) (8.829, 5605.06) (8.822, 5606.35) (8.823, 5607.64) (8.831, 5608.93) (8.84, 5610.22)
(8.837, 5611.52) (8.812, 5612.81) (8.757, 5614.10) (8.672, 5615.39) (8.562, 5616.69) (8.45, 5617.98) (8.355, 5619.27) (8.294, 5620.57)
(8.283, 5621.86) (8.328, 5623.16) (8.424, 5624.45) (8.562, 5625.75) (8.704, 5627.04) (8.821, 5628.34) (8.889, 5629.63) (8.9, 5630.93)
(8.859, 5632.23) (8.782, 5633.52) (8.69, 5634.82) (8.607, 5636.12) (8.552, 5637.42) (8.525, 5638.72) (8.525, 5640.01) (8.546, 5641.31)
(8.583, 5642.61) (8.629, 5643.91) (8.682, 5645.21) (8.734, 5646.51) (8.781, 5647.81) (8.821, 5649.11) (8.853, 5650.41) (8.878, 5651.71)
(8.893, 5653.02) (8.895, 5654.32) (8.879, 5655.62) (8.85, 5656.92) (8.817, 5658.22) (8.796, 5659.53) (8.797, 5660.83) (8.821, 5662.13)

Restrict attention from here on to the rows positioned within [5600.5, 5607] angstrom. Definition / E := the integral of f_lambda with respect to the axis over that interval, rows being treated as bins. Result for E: 57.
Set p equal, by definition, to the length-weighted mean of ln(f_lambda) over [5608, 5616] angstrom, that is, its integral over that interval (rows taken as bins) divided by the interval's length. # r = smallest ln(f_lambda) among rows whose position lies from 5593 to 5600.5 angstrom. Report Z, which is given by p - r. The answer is 0.035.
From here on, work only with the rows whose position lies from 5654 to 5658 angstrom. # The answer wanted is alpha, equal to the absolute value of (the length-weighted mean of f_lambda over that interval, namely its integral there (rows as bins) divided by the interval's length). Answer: 8.88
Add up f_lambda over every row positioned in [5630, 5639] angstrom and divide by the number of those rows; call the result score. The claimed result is 8.70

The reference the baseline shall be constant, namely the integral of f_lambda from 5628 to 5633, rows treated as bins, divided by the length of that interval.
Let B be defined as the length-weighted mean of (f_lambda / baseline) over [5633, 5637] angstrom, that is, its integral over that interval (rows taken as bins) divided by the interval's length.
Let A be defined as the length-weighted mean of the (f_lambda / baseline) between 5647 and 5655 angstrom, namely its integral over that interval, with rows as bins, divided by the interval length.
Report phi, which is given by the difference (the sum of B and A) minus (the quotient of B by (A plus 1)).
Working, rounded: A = 1.00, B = 0.976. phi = 1.48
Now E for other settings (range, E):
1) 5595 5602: 62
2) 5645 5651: 53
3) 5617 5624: 59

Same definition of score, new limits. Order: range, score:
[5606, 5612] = 8.83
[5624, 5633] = 8.74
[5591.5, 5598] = 8.61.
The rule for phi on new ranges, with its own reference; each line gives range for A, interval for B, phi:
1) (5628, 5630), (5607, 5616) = 1.50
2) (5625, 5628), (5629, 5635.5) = 1.46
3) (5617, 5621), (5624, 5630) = 1.42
